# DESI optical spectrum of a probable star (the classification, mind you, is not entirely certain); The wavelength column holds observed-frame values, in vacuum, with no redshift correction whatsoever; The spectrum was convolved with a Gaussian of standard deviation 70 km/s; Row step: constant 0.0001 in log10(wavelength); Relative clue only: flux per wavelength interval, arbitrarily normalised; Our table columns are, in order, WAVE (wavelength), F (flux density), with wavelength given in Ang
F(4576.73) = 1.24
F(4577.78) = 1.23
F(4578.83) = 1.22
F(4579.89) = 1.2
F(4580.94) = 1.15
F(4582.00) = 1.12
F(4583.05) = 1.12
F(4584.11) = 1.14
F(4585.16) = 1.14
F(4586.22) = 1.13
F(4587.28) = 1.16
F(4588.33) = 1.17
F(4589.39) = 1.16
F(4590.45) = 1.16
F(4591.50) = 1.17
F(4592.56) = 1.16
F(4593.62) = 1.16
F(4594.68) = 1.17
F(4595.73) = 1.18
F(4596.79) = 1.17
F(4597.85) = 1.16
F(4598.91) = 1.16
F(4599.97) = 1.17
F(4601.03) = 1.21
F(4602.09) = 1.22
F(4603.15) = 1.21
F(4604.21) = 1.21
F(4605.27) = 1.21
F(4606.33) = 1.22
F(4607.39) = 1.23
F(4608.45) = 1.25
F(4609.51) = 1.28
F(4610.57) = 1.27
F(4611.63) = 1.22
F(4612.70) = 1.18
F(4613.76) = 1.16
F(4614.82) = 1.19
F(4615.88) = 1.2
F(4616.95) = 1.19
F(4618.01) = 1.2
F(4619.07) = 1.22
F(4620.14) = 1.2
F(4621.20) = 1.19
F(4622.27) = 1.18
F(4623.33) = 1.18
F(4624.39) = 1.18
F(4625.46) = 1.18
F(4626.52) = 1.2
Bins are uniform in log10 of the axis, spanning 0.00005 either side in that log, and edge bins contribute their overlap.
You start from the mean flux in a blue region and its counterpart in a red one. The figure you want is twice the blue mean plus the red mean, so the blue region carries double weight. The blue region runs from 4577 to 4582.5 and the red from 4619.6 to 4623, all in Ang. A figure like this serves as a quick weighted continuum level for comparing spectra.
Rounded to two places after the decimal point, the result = 3.56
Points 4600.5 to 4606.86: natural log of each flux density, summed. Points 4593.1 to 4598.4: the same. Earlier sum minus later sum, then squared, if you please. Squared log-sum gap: 0.15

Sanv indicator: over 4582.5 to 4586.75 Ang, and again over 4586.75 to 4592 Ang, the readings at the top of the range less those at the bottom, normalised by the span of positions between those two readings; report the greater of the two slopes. 0.0032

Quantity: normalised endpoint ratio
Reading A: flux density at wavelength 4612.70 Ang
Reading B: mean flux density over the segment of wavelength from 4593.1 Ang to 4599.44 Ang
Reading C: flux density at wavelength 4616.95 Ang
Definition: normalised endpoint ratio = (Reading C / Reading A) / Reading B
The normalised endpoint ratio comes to 0.86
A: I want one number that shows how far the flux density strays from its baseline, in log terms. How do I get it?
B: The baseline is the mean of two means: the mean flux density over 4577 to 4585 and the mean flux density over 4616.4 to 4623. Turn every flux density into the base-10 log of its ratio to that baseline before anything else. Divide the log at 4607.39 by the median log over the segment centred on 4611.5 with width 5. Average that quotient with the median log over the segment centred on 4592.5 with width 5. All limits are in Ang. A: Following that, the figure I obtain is 0.63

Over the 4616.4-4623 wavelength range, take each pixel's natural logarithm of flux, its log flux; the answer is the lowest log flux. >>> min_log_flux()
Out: 0.166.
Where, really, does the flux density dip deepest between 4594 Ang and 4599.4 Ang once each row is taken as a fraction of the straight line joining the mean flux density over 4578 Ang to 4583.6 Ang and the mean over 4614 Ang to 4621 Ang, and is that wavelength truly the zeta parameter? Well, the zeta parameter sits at 4598.91 Ang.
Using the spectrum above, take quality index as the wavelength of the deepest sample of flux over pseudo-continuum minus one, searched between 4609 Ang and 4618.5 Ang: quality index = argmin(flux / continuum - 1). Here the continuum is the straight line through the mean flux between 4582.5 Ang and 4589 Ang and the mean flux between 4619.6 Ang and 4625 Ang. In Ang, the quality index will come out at 4613.76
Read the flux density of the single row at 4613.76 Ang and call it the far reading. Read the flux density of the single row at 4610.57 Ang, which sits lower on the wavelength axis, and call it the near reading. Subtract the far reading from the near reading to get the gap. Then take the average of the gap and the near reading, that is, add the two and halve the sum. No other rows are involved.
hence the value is 0.69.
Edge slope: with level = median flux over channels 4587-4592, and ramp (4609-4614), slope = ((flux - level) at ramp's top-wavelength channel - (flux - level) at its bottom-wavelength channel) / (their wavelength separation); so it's -0.028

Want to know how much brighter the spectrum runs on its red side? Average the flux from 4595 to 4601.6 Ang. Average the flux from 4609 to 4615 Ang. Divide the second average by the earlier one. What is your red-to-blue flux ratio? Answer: 1.04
